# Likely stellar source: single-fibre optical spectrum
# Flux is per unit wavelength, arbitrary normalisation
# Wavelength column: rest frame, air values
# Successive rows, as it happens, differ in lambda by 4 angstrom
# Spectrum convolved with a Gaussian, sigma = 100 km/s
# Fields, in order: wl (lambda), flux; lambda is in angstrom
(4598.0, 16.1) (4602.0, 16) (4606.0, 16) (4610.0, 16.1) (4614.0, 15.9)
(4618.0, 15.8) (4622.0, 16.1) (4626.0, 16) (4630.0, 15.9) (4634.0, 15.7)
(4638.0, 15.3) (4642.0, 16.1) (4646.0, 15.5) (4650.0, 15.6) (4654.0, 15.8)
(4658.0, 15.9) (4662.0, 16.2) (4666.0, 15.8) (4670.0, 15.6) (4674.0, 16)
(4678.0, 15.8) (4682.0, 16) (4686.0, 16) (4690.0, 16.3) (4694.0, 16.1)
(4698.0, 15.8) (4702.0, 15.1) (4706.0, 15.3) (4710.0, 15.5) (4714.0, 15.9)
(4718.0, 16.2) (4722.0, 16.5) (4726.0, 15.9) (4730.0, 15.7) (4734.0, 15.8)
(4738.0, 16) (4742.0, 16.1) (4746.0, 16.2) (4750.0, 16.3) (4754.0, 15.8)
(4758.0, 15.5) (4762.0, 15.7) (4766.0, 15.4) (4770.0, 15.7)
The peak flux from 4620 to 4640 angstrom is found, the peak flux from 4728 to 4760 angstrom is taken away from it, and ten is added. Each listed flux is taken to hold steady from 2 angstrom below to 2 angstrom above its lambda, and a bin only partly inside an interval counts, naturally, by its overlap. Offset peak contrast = 9.80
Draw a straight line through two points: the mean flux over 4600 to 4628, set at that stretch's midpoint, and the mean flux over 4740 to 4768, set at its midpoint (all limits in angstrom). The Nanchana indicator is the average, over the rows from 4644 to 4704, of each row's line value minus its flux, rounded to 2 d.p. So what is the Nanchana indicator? 0.10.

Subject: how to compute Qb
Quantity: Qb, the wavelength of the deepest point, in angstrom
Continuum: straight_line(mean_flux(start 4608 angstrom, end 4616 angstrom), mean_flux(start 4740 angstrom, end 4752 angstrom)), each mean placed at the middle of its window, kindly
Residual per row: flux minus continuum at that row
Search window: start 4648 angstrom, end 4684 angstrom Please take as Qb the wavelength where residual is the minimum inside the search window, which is 4670.0 angstrom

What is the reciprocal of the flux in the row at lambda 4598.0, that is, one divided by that 0.0621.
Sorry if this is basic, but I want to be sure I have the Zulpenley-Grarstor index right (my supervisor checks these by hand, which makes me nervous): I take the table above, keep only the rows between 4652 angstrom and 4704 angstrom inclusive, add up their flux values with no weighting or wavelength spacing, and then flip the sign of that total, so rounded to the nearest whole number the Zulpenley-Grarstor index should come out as -206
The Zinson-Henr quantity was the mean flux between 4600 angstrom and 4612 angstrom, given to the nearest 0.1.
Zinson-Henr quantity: 16.0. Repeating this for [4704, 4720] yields 15.7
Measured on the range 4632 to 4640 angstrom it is 15.5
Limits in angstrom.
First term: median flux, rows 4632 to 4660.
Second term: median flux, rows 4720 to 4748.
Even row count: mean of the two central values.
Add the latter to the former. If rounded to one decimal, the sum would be 31.7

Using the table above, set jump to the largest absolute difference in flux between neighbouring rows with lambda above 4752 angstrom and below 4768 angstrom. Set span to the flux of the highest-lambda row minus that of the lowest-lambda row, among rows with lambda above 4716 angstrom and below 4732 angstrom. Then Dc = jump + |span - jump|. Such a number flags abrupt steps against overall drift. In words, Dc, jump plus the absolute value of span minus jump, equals 1.1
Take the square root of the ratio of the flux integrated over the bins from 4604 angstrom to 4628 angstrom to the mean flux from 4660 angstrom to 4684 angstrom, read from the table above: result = 4.91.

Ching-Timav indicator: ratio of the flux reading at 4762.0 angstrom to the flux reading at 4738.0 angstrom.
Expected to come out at 0.98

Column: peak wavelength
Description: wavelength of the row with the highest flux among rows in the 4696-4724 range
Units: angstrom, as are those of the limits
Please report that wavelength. 4722.0 angstrom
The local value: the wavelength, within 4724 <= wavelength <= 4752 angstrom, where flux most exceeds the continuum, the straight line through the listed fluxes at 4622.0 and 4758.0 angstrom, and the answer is 4750.0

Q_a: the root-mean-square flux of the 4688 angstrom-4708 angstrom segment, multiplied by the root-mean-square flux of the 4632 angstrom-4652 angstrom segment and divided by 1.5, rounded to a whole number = 164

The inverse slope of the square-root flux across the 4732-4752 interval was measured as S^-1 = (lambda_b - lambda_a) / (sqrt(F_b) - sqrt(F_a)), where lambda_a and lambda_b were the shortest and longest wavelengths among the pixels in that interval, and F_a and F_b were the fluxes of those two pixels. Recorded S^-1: 256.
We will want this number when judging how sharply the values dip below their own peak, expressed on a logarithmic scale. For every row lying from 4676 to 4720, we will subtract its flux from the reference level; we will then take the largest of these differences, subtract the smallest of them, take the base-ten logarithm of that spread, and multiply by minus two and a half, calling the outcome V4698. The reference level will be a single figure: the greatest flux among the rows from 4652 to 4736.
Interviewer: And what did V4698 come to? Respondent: -0.2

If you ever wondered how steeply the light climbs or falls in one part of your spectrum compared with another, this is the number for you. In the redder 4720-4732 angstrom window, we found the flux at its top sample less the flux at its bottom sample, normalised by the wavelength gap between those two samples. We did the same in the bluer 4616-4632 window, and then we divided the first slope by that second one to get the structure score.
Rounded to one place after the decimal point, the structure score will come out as -12.0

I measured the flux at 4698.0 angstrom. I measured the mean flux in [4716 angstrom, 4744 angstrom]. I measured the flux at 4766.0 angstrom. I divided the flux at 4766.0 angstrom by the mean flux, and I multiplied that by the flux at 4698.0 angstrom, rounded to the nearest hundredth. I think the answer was 15.18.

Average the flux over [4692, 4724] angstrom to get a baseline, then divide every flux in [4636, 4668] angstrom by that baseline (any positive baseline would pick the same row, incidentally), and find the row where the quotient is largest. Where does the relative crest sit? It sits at 4662.0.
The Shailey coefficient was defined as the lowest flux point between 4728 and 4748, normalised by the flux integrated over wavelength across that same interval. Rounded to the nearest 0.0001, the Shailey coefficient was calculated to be 0.0492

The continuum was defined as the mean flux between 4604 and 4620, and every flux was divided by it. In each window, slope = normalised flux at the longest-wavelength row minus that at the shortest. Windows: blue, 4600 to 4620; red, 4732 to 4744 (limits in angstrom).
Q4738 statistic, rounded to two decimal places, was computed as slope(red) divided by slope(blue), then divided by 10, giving -0.15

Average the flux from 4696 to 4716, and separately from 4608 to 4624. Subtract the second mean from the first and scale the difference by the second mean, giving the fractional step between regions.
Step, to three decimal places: -0.028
